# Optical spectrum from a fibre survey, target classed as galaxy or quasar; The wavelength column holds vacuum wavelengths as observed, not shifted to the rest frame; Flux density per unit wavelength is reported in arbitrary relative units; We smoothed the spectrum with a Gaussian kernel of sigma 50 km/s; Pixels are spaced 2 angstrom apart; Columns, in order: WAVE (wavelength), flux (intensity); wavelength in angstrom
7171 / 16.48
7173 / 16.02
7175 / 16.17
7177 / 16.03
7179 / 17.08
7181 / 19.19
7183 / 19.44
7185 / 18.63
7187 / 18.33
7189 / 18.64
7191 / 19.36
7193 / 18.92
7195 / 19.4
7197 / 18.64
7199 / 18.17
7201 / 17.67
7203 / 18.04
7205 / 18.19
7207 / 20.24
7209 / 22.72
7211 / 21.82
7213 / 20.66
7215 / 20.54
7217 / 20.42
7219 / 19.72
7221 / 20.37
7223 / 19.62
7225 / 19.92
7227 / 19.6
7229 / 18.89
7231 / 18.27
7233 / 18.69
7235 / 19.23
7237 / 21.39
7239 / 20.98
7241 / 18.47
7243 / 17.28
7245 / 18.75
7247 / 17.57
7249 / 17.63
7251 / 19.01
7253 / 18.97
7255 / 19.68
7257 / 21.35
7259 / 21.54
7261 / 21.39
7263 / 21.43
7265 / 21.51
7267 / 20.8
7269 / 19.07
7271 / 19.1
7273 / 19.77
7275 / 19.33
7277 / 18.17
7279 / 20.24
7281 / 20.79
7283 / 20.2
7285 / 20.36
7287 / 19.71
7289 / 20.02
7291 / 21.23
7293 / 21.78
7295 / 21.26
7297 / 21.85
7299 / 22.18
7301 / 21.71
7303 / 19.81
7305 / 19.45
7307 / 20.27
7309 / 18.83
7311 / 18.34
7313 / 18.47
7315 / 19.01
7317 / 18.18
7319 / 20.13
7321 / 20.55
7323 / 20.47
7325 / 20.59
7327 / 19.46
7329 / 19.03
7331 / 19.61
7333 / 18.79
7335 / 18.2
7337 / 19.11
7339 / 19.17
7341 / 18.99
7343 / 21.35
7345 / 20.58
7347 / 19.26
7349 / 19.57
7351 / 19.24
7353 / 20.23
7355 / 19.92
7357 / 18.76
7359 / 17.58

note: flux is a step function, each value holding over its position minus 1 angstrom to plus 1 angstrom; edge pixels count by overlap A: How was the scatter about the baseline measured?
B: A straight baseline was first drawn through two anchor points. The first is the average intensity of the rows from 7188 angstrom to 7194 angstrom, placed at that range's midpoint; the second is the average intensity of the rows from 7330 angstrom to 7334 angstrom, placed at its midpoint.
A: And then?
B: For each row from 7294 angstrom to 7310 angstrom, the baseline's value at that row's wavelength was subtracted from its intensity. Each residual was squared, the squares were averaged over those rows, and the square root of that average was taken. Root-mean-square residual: 1.9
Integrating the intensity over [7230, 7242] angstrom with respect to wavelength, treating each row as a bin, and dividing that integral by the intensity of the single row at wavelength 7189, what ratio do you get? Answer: 12.6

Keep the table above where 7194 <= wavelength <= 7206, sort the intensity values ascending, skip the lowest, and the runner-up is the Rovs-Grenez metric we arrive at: 18.04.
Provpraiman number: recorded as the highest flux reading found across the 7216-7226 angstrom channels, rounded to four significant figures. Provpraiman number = 20.42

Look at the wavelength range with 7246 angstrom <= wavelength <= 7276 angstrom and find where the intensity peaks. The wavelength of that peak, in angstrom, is 7259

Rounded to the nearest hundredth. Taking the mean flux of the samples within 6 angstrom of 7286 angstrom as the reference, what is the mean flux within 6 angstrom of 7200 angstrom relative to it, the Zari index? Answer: 0.90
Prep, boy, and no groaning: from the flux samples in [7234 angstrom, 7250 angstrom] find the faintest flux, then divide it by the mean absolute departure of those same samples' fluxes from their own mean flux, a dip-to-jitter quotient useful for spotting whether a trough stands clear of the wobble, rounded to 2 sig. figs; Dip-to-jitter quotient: 14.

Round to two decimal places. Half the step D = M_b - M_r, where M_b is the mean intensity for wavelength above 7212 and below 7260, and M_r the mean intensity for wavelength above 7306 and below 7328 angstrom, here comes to 0.02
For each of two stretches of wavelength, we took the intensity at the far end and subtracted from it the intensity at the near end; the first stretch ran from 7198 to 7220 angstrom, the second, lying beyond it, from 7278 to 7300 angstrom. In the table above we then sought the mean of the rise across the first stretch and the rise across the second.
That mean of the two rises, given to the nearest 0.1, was 1.7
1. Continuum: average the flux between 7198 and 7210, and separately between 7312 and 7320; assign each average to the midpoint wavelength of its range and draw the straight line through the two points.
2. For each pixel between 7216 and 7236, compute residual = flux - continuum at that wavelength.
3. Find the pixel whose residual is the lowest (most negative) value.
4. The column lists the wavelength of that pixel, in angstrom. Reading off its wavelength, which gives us 7231 angstrom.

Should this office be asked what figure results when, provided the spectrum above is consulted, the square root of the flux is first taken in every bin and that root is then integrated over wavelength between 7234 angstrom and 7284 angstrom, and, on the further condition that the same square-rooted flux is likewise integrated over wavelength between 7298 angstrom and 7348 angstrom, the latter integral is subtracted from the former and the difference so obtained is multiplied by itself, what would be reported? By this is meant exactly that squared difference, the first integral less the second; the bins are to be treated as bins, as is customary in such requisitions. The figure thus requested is 0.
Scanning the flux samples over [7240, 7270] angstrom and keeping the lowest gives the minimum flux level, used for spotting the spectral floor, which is 17.28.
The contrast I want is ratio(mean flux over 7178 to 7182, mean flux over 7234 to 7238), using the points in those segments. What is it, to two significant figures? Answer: 0.89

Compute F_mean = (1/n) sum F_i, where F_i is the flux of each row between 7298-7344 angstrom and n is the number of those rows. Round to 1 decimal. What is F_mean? 19.6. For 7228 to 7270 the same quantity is 19.6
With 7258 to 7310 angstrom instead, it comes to 20.5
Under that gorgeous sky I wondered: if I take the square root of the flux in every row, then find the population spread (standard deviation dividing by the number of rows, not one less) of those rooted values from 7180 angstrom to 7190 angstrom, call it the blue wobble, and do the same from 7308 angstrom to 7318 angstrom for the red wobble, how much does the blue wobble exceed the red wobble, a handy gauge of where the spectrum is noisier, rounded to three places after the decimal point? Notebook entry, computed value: 0.011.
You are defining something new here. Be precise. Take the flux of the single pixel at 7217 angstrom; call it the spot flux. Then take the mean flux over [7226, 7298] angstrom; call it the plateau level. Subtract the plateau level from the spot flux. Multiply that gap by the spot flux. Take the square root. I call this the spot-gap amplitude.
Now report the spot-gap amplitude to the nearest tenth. 3.4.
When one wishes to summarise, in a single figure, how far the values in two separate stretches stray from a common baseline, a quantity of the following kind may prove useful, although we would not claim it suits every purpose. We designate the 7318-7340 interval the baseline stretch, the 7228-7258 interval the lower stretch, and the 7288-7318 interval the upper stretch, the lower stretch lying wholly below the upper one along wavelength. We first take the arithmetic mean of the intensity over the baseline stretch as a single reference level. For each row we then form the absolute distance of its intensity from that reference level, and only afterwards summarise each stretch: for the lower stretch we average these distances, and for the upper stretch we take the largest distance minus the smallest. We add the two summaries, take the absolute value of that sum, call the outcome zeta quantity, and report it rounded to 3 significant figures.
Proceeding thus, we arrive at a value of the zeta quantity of 3.69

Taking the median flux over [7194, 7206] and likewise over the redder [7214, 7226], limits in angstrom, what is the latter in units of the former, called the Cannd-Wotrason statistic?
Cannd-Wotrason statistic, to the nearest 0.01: 1.11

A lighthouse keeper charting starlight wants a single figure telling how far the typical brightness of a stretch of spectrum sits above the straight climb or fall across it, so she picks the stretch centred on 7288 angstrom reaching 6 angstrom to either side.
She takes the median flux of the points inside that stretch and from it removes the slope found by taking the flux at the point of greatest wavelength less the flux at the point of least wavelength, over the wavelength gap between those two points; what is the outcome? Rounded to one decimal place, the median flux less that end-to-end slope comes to 20.1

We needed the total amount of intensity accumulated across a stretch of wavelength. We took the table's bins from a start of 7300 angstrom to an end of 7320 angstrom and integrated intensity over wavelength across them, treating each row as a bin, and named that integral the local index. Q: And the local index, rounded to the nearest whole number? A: 388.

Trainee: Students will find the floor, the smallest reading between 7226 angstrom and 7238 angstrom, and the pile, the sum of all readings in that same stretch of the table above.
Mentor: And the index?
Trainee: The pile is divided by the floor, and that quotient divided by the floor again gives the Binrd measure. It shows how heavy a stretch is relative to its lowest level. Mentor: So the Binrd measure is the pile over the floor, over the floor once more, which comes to 0.35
